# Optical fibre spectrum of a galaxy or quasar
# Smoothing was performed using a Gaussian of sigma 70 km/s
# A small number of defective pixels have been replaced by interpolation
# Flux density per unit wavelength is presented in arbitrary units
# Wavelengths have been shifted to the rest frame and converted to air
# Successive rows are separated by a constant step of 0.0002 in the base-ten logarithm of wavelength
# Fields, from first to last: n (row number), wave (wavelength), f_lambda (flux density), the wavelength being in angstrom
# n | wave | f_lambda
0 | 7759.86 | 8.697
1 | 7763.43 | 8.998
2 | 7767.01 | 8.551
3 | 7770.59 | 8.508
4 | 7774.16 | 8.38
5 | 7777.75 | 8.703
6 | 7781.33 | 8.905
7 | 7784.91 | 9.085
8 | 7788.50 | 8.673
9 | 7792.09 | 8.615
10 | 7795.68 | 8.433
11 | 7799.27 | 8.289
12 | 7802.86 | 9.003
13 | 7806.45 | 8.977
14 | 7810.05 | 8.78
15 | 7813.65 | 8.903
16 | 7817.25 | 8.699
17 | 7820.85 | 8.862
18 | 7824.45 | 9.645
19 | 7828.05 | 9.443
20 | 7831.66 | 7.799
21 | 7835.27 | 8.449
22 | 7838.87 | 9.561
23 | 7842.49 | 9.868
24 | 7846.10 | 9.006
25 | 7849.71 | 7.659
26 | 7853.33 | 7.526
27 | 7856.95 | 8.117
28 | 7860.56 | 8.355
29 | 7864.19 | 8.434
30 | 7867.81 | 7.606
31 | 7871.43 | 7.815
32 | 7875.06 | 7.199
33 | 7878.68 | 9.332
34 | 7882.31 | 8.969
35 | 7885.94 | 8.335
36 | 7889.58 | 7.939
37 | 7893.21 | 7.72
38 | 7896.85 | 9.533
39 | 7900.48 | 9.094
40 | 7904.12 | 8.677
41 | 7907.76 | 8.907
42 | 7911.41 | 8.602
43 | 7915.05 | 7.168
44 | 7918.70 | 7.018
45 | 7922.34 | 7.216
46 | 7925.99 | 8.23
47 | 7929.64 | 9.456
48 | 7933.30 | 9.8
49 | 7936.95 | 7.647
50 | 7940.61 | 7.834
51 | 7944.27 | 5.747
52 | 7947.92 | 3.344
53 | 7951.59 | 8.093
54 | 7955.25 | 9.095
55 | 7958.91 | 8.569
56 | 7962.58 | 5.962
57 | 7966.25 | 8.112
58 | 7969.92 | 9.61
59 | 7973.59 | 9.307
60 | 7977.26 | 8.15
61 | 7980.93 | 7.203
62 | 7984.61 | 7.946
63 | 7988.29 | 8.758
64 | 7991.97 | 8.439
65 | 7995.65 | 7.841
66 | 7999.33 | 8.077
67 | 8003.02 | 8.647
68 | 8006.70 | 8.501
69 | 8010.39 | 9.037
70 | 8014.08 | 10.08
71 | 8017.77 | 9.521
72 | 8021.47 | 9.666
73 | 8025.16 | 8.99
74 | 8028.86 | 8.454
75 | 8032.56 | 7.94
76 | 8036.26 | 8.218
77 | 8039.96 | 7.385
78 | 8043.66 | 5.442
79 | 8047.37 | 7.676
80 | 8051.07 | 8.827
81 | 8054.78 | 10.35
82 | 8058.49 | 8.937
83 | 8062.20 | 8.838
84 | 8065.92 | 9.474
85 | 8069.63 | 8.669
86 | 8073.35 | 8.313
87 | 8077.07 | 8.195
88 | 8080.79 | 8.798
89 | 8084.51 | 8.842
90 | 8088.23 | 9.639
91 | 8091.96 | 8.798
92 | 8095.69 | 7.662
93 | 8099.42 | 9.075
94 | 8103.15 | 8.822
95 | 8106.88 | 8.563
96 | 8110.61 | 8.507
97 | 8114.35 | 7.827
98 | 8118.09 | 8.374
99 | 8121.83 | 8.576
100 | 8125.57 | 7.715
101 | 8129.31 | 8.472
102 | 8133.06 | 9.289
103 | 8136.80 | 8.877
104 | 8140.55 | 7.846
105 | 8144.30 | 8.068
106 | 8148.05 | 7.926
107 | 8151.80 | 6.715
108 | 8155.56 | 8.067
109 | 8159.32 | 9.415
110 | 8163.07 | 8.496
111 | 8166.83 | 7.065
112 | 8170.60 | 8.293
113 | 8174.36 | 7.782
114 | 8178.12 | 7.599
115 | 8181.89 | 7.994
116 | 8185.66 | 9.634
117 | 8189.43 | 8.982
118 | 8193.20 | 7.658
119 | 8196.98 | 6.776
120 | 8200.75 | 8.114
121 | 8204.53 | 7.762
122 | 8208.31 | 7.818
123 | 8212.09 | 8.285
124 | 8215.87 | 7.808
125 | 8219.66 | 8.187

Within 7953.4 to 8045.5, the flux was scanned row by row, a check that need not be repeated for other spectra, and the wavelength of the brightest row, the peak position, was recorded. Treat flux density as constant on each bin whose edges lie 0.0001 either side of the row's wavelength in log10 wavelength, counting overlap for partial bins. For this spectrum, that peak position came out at 8014.08 angstrom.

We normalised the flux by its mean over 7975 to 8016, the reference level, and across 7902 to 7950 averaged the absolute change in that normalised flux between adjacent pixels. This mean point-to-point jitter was 0.12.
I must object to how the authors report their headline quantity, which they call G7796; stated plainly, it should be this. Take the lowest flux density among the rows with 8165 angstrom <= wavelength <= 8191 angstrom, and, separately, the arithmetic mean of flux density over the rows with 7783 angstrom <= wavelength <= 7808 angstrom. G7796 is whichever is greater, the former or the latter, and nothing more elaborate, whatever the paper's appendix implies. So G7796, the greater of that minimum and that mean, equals 8.72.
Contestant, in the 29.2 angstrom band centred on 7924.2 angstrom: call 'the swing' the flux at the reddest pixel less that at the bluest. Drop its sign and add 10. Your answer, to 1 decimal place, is 11.0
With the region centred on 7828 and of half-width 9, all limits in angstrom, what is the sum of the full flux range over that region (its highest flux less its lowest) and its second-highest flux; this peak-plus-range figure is 11.3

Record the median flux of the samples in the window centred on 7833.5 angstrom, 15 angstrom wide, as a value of 8.95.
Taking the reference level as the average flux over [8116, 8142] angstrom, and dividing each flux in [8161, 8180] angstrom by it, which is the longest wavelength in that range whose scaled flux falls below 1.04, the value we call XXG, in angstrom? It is 8178.12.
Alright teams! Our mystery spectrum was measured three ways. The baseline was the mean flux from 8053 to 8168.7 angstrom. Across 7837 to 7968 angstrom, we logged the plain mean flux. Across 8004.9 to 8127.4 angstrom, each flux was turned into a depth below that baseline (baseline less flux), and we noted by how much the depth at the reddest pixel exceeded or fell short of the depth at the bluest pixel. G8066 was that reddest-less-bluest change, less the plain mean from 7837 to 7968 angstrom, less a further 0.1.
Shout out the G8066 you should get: -7.41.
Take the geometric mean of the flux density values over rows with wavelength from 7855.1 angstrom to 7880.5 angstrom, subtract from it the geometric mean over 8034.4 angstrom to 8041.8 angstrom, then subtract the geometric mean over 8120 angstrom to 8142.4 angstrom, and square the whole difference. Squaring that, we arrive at 66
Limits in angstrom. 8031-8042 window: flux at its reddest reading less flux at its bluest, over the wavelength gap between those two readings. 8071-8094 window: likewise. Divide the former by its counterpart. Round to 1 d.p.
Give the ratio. -2.9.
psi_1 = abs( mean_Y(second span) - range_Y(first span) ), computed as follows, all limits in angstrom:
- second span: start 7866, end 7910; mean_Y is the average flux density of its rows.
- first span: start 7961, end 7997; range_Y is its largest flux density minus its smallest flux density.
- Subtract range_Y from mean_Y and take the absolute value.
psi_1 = 4.78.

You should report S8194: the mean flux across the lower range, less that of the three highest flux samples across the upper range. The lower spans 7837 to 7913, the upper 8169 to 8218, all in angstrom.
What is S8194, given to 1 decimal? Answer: -0.5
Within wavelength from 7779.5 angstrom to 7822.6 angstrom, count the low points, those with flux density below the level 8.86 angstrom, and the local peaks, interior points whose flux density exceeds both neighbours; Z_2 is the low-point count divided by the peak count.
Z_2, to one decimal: 2.0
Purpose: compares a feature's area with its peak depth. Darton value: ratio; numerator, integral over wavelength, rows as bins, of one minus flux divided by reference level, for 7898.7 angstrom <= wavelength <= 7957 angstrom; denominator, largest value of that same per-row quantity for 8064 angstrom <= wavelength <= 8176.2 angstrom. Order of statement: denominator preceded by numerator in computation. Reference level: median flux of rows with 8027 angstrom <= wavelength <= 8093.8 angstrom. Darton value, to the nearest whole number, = 25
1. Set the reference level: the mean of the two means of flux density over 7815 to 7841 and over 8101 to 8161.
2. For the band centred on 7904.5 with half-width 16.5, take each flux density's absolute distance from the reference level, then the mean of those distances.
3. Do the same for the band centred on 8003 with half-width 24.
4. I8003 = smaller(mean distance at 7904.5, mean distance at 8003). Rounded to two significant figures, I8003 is 0.62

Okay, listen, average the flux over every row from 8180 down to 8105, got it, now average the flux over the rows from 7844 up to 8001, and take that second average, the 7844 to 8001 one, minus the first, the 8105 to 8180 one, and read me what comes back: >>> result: -0.09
